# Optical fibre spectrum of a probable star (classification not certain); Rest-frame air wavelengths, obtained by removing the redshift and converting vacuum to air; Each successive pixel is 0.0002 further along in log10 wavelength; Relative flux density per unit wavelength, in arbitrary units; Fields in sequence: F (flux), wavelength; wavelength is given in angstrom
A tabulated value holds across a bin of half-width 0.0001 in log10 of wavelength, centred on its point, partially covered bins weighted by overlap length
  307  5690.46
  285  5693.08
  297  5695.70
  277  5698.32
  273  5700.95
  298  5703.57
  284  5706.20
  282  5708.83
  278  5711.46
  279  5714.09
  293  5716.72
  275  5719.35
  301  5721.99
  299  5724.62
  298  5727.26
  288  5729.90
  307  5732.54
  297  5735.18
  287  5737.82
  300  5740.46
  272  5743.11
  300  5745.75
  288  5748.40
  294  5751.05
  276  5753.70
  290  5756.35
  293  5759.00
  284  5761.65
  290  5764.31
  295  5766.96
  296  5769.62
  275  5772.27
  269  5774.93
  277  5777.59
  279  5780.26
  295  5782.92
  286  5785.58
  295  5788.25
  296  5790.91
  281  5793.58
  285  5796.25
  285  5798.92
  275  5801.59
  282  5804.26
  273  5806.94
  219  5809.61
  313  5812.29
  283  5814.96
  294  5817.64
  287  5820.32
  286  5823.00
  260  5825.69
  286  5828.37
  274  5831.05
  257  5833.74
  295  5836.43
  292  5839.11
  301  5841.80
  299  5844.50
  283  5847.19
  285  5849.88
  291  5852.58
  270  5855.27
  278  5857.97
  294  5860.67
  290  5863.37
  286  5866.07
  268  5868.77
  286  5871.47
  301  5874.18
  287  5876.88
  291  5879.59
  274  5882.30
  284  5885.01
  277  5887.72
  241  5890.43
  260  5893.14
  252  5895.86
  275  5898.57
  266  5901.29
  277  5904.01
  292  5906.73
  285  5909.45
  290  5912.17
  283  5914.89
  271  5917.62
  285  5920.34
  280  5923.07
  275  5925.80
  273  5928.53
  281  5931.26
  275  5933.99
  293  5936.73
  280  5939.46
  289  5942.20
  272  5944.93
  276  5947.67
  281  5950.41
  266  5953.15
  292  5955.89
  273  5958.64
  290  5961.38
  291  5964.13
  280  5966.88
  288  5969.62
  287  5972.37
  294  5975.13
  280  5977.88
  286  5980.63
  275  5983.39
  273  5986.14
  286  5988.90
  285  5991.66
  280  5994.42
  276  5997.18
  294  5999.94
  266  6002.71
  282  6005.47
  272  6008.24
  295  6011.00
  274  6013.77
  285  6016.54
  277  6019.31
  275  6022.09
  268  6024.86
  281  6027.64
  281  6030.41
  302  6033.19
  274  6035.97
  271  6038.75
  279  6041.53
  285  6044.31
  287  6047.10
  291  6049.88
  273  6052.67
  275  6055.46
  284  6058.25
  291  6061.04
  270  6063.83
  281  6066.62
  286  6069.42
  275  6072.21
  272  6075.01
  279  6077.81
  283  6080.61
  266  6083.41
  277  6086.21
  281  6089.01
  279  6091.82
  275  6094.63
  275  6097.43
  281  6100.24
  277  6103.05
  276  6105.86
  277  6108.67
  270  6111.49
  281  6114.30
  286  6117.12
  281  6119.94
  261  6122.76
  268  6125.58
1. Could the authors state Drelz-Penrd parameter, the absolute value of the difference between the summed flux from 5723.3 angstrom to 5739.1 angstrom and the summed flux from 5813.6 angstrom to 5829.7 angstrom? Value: 80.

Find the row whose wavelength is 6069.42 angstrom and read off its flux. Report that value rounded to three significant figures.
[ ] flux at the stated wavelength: 286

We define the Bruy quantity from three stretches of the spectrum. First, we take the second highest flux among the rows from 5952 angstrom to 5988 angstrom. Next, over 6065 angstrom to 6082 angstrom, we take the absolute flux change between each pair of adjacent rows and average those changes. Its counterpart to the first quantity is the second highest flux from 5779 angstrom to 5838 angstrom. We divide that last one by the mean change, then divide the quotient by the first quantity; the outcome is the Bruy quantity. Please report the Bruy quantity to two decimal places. 0.17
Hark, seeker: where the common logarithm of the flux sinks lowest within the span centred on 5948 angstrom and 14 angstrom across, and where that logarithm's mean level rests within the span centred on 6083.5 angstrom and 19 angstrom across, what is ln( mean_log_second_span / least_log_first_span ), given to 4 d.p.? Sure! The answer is 0.0070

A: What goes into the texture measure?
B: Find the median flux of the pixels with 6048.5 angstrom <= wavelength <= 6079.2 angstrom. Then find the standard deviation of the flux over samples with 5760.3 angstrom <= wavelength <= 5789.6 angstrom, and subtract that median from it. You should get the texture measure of -270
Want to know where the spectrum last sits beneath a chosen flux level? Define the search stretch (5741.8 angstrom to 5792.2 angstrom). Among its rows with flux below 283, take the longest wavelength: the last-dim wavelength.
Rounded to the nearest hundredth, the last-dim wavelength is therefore 5780.26 angstrom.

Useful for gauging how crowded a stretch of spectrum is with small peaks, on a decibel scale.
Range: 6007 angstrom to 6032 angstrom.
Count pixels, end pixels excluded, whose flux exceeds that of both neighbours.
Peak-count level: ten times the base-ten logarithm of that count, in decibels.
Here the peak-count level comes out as 3.0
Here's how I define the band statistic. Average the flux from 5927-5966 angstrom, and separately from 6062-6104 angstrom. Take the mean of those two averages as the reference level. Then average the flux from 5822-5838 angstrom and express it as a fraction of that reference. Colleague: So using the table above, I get 0.99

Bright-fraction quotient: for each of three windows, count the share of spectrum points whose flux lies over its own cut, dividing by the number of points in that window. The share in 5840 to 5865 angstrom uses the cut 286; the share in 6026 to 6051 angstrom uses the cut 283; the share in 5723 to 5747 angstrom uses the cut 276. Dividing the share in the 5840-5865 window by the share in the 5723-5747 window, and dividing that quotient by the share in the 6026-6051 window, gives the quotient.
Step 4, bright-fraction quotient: 1.4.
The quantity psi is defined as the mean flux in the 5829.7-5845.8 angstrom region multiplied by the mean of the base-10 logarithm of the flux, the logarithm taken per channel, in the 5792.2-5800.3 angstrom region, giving 702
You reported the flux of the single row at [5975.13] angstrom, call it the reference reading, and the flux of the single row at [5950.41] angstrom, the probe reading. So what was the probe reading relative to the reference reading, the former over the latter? 0.96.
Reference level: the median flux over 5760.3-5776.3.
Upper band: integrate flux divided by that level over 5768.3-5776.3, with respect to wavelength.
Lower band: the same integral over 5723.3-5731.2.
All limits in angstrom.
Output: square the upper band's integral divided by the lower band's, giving 0.92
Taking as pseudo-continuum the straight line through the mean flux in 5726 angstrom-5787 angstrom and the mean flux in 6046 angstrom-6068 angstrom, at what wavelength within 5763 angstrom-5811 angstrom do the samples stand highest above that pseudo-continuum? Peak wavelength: 5790.91 angstrom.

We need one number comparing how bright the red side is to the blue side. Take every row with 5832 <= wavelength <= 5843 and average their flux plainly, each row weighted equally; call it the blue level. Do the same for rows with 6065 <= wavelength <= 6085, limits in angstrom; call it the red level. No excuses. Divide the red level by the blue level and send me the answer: 0.97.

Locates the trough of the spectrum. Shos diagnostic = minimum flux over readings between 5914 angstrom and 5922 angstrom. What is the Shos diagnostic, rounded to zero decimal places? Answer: 271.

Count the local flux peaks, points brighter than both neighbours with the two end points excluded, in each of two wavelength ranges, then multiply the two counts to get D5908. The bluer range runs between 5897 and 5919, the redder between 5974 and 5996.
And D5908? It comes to 4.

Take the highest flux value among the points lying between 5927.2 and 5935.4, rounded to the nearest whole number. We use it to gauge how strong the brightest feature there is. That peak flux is 281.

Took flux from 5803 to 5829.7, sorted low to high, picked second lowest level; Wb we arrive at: 260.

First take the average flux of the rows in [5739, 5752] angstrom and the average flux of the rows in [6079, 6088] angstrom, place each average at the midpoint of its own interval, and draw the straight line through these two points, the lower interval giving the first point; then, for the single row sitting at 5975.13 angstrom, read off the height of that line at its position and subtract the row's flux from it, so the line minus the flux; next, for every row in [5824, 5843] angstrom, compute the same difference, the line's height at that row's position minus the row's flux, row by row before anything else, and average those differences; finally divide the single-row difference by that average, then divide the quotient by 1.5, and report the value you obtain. -1.5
